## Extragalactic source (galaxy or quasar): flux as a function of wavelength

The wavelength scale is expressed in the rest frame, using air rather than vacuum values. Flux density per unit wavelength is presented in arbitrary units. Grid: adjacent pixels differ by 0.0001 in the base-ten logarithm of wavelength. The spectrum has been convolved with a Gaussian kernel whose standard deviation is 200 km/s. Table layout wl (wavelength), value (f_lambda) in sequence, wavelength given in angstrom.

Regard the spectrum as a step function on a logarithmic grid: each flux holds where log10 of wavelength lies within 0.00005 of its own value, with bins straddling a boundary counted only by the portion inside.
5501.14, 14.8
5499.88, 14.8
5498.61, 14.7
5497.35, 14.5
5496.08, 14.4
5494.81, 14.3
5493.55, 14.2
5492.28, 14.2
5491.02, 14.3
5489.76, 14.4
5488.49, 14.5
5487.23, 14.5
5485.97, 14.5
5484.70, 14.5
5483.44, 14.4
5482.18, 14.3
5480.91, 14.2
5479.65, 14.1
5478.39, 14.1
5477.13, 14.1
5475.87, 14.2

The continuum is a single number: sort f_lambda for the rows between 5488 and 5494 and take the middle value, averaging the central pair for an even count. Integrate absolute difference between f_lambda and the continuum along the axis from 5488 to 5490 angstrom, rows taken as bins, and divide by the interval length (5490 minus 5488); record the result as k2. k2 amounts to 0.16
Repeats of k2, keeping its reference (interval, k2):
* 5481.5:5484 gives 0.05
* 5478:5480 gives 0.20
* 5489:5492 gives 0.06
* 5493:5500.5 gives 0.22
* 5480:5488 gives 0.14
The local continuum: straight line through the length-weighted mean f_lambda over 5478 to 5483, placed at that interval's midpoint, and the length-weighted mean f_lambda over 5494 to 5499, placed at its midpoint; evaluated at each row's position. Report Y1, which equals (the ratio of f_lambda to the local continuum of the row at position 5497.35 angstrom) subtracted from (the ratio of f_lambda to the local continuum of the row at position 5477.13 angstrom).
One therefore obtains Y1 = -0.003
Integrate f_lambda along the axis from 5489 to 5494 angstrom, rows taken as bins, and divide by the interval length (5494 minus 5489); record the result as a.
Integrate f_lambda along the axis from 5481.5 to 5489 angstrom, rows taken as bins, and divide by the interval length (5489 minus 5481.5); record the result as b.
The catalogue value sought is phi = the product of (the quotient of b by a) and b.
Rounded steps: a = 14.3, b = 14.4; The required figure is 14.6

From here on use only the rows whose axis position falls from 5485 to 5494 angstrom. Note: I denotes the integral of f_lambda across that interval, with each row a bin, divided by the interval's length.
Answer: 14.38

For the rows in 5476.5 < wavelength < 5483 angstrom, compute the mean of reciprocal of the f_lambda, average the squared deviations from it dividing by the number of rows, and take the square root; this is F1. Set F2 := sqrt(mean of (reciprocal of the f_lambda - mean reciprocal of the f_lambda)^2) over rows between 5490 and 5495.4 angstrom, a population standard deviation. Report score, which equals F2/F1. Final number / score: 0.62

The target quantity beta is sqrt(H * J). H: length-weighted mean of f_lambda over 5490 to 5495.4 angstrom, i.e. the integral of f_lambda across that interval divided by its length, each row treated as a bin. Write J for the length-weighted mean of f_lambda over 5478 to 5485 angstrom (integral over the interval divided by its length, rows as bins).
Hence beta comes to 14.3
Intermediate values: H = 14.28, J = 14.3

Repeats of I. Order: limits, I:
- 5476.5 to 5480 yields 14.11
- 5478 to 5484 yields 14.22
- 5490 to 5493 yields 14.28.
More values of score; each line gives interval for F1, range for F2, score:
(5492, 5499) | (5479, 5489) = 0.85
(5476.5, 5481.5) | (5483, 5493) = 2.36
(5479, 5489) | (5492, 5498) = 0.79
